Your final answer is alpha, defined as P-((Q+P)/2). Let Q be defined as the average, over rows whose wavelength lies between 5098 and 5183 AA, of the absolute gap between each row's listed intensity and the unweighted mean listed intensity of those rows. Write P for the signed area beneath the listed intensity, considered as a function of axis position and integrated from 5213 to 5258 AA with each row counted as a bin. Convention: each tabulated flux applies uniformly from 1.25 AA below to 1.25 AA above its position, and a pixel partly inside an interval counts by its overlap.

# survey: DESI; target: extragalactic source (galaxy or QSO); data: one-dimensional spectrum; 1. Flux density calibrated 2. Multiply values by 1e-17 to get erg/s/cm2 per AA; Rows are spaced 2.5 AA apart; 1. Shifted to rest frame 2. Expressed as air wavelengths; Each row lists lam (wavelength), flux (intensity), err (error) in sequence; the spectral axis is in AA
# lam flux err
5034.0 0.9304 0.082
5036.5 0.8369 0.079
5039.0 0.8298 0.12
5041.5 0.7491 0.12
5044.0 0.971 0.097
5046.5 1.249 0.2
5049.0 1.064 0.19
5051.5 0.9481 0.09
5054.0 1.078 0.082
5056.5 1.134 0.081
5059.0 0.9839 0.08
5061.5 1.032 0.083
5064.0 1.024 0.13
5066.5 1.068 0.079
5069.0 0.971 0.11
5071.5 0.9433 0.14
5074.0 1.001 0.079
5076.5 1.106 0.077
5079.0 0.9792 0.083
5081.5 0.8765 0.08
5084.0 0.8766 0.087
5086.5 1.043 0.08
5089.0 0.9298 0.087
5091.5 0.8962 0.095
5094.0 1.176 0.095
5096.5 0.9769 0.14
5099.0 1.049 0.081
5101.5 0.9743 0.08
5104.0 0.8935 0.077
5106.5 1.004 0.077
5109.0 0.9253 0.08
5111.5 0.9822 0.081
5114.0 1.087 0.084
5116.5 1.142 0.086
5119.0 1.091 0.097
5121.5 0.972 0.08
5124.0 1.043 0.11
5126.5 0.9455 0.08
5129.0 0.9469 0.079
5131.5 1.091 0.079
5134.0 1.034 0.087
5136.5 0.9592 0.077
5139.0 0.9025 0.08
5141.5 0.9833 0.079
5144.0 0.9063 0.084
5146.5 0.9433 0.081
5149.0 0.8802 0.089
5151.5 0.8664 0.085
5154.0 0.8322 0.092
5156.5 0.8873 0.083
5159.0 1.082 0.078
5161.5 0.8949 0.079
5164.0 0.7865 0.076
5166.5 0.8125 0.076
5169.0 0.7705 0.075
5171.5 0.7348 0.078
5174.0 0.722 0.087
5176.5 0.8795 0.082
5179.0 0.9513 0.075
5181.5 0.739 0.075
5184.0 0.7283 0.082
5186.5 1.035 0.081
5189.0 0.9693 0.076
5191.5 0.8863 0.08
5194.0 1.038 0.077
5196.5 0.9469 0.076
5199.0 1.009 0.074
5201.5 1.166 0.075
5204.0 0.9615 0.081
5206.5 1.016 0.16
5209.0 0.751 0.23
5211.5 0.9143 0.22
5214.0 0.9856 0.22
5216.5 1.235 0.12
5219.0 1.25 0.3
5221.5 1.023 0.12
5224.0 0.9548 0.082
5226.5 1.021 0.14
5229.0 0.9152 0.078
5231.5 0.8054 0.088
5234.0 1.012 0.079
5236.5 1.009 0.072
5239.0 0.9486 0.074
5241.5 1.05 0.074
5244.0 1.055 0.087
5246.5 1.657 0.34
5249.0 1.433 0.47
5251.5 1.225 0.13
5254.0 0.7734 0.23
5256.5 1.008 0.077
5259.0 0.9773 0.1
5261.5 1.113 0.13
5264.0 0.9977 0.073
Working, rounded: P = 48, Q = 0.09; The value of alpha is 24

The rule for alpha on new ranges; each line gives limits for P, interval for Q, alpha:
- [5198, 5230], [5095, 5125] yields 16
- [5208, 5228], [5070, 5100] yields 10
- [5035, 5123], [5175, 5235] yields 44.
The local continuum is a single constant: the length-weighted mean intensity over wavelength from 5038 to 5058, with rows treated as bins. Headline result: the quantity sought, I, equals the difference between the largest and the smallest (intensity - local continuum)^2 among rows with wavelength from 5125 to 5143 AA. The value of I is 0.0100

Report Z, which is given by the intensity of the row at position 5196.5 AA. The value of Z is 0.9469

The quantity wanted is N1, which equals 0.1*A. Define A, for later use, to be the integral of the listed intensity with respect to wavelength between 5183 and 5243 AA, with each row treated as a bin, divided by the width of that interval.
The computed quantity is 0.0986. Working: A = 0.99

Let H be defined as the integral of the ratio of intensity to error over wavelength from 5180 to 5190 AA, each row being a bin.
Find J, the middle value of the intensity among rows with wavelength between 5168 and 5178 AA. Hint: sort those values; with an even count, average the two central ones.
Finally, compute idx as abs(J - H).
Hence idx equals 110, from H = 110.6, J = 0.75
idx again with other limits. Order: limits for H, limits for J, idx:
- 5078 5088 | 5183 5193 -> 113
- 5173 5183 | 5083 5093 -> 103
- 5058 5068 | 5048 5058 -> 113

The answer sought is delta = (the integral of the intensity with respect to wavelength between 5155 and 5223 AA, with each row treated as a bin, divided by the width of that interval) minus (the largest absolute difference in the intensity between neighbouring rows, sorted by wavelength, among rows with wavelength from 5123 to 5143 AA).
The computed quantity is 0.79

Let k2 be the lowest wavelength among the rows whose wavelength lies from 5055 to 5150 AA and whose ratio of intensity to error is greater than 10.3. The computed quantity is 5056.5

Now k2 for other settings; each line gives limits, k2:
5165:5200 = 5166.5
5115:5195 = 5116.5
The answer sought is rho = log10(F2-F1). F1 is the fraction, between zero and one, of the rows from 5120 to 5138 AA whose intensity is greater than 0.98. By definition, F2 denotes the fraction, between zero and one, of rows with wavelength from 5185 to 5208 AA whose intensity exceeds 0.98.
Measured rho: -0.90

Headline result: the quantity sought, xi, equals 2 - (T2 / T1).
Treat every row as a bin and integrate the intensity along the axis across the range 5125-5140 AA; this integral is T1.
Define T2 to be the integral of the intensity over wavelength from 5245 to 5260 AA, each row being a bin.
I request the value 0.80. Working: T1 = 14.7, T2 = 17.7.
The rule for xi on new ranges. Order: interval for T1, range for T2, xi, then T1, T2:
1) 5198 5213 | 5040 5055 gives 0.96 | 14.5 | 15.1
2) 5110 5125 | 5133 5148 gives 1.09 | 15.8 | 14.3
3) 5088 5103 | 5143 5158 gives 1.11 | 15.0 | 13.3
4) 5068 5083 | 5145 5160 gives 1.07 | 14.7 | 13.7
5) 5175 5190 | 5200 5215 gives 0.90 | 13.2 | 14.5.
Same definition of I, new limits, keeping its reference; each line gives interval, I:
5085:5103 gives 0.0285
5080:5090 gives 0.0150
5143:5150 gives 0.0117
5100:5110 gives 0.0124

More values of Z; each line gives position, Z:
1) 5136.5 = 0.9592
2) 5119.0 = 1.091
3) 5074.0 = 1.001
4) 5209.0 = 0.751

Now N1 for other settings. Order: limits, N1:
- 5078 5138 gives 0.0995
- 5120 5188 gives 0.0902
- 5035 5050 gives 0.0948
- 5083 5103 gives 0.0990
